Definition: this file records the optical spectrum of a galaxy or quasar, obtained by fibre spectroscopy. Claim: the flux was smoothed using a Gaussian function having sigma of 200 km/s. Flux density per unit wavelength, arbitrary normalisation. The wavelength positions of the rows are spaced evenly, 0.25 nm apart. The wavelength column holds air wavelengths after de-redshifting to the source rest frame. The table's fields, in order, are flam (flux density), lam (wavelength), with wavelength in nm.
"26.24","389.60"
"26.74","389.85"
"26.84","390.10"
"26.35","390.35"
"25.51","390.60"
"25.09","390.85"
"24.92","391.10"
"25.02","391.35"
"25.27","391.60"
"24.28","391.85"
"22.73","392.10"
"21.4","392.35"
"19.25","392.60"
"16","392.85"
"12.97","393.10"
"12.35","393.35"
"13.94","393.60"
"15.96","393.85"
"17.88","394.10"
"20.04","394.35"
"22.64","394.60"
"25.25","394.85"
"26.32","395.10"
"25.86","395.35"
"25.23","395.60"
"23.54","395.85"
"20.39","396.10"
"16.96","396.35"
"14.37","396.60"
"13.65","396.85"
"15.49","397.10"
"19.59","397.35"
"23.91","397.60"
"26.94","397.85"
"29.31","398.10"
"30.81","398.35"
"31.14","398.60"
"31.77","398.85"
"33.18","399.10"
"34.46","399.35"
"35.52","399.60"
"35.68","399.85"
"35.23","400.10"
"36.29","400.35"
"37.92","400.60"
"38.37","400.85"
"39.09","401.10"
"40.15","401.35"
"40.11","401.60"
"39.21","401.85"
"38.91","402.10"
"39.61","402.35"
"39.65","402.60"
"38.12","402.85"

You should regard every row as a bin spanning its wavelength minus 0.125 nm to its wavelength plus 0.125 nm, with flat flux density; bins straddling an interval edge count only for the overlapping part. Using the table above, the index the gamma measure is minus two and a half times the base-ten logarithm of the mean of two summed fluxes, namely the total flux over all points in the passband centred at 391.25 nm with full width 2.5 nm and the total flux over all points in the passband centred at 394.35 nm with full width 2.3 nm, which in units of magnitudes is -5.8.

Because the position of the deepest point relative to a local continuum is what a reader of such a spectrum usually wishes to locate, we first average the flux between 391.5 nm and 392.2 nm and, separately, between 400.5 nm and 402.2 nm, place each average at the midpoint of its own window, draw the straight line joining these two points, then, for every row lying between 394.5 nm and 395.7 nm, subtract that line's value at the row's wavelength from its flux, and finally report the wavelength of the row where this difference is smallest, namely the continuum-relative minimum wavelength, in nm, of 394.60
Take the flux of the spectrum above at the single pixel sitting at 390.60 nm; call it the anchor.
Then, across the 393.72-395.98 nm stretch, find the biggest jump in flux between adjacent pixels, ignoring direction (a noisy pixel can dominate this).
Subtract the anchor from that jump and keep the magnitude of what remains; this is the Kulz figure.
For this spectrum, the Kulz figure 22.9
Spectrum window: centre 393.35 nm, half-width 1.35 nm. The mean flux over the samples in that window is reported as 17.7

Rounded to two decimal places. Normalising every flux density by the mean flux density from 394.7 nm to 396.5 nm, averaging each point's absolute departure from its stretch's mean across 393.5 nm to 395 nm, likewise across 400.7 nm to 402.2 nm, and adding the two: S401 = 0.17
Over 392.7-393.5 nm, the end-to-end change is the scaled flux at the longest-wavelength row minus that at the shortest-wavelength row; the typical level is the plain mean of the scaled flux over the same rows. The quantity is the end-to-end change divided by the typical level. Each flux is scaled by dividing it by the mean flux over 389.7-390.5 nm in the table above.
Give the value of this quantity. -0.3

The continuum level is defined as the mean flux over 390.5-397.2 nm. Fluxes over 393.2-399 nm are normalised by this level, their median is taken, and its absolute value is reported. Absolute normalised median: 1.11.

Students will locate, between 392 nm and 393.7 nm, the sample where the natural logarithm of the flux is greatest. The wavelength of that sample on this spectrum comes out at 392.10 nm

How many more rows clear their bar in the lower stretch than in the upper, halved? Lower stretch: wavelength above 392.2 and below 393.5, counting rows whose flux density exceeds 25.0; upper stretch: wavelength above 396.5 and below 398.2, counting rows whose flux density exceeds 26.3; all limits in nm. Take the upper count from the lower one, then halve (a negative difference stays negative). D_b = -1.0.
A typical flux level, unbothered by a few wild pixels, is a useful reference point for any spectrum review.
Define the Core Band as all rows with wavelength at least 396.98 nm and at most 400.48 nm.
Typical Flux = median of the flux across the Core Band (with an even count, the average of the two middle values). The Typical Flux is 31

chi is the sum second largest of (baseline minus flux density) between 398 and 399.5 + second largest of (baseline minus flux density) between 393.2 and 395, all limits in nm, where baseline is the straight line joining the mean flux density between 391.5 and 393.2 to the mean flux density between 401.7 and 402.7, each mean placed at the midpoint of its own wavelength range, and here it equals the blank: 10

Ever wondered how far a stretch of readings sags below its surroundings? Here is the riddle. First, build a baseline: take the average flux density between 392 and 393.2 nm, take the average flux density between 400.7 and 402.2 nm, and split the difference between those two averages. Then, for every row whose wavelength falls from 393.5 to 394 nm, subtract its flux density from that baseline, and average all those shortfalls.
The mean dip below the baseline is 14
